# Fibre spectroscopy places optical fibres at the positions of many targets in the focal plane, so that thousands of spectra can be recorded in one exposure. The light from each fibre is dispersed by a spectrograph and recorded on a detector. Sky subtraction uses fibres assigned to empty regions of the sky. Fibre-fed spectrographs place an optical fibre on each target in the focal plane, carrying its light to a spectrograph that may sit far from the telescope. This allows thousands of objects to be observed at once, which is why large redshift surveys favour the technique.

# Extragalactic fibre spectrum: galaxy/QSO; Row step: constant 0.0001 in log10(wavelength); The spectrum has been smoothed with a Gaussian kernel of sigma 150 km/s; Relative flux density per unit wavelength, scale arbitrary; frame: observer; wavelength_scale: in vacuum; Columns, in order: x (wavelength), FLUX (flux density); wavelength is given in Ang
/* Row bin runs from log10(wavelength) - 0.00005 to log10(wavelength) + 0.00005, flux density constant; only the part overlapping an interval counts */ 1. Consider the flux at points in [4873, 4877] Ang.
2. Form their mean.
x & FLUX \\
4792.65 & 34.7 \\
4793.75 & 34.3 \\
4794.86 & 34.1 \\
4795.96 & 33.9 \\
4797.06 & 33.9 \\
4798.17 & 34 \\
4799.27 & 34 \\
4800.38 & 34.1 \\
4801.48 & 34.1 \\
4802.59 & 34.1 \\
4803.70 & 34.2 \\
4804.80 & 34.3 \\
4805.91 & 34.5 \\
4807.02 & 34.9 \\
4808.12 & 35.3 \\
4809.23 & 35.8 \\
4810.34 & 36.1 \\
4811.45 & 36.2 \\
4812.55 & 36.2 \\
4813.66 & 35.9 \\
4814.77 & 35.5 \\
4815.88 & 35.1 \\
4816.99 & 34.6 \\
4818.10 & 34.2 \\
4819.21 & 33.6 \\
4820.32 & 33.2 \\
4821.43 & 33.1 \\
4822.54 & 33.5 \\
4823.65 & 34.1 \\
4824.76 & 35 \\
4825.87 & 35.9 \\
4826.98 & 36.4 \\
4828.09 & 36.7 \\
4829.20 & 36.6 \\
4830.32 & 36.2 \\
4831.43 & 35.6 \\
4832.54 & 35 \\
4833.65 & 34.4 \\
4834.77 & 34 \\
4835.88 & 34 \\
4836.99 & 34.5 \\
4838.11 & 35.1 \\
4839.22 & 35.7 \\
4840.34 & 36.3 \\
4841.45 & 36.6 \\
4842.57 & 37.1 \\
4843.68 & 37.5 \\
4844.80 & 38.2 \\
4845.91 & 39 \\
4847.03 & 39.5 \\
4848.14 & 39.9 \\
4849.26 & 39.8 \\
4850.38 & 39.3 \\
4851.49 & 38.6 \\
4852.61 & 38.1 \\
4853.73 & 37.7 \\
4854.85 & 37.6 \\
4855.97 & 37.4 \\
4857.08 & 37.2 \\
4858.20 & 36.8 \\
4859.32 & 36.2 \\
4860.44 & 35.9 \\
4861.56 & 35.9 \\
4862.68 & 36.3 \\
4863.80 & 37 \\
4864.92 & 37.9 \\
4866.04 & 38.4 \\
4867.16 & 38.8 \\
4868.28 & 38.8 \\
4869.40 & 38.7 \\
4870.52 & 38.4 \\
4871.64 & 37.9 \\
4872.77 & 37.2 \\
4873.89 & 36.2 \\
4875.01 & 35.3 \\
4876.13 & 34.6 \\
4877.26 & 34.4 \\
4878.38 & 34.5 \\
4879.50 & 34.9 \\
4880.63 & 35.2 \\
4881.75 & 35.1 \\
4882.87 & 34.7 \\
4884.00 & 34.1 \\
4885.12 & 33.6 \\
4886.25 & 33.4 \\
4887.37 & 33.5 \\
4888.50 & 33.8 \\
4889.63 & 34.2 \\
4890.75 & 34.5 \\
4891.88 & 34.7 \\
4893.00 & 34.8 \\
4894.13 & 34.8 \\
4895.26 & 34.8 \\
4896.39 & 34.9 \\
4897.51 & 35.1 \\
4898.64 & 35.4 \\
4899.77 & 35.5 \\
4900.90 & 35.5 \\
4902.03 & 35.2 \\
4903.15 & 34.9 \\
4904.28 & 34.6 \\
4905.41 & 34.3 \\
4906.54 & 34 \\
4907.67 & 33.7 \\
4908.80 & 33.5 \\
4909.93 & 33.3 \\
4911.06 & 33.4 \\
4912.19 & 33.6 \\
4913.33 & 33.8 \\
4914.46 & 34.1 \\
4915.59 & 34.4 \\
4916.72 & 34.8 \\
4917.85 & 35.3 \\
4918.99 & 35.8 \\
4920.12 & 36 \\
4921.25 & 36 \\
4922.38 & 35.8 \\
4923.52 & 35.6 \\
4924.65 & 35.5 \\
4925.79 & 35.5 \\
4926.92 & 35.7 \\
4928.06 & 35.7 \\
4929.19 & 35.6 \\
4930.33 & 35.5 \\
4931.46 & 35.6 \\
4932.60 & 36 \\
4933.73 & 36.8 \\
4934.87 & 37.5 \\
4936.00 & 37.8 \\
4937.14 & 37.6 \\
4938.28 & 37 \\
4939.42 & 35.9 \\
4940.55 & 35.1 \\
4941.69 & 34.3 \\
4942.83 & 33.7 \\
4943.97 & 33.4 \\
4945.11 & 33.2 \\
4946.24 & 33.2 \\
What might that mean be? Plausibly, 35.4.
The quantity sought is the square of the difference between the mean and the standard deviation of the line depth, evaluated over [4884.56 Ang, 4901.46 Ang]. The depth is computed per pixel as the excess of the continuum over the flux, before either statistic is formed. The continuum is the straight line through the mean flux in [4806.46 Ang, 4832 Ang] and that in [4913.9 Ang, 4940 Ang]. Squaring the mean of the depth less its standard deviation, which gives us 0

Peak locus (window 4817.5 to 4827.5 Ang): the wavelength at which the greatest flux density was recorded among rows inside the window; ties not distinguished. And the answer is 4826.98 Ang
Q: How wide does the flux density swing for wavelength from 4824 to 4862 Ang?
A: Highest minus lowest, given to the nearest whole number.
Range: 6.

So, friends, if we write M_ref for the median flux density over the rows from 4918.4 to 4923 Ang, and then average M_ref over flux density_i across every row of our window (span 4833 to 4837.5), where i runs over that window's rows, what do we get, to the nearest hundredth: 1.05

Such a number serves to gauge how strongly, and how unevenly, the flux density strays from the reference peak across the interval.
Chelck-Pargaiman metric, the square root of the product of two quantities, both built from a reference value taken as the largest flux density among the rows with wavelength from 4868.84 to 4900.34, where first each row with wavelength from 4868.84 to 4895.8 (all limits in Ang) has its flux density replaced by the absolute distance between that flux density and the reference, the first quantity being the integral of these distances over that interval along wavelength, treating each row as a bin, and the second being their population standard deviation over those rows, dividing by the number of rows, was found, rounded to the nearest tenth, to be 11.8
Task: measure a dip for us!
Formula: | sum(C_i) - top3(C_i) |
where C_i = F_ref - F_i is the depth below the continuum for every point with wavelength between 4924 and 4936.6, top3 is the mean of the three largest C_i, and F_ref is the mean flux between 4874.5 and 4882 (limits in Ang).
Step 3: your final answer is 13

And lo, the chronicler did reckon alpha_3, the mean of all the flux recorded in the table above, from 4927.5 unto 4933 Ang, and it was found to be 35.7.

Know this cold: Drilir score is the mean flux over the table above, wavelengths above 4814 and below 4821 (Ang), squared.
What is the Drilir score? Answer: 1181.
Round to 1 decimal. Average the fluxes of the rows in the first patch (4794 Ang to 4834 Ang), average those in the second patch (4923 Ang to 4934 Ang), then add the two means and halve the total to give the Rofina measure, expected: 35.3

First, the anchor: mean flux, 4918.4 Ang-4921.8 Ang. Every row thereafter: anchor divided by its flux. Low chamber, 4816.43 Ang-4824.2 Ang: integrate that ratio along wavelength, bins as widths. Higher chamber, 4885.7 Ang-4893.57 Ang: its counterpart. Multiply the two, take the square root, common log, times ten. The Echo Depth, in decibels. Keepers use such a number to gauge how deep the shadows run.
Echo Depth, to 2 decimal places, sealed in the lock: 9.18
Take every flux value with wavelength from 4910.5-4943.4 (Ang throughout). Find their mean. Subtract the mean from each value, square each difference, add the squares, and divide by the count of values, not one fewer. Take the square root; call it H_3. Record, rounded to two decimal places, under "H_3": 1.15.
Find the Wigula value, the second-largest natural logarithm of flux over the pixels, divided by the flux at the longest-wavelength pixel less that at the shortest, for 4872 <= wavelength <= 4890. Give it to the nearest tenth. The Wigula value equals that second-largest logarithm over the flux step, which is -1.2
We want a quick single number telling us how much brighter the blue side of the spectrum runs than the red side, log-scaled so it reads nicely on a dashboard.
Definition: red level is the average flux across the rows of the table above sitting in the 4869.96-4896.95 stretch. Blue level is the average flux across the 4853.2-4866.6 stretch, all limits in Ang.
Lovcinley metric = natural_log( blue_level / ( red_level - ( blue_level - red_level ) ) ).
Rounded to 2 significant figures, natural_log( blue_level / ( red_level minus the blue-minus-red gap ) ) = 0.12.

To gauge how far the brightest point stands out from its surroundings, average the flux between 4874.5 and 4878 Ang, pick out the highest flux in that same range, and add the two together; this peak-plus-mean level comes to 70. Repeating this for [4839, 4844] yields 74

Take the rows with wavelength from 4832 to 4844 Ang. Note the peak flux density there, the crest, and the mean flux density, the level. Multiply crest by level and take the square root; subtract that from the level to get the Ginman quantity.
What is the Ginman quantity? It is -1.0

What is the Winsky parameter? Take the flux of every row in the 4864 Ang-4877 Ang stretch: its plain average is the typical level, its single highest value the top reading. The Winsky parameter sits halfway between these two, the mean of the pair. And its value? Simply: 38.1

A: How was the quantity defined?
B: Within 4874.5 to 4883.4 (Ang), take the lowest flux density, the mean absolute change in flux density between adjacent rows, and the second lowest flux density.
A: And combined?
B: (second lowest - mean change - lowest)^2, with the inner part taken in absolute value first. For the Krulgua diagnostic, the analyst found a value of 0.05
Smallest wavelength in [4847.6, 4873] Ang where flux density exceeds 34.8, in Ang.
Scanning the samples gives 4848.14 Ang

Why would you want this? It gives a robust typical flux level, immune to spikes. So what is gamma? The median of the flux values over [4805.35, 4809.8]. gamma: 35.1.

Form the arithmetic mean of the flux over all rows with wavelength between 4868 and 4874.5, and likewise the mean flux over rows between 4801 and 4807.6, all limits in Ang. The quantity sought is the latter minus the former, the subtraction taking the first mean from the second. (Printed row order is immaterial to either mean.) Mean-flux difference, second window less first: -3.5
